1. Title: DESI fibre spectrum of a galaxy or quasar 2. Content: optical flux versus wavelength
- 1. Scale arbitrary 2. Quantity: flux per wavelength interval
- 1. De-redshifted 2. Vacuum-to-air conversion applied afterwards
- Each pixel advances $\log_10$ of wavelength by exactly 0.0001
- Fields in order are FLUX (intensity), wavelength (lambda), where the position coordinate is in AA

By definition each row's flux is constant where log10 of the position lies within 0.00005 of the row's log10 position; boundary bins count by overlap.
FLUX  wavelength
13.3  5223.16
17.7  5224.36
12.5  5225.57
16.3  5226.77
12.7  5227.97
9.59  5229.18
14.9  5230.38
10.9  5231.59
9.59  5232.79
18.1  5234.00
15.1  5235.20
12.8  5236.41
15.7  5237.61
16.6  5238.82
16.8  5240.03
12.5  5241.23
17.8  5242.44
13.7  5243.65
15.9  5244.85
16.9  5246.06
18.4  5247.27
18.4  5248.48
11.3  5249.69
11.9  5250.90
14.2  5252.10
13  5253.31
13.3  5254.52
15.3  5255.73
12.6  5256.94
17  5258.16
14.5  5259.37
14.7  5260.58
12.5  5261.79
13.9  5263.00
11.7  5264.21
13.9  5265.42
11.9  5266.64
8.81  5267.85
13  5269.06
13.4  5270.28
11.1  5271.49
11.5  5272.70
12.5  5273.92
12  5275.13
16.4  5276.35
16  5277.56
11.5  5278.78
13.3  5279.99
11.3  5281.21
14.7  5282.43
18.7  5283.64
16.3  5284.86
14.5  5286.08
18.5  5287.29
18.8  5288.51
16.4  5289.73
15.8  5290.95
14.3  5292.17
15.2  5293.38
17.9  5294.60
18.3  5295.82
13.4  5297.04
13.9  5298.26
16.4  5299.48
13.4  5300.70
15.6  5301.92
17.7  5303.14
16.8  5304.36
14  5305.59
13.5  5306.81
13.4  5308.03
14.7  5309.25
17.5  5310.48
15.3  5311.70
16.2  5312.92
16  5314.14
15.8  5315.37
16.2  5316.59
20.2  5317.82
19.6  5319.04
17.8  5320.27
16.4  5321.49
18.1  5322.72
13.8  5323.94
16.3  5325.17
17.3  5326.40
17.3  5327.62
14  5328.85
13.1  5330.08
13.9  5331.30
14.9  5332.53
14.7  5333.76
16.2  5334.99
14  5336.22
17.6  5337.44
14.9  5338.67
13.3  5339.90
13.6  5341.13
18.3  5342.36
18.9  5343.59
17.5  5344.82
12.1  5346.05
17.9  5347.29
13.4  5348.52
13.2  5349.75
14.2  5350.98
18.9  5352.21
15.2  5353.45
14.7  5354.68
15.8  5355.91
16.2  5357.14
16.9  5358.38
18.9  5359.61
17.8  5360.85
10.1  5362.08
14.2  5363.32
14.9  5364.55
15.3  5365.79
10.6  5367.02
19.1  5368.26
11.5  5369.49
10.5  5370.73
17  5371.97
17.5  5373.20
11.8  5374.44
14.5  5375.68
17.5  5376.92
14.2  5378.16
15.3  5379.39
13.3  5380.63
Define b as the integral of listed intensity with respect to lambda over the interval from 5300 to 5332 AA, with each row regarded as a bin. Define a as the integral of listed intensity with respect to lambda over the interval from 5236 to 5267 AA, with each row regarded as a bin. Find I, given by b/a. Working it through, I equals 1.13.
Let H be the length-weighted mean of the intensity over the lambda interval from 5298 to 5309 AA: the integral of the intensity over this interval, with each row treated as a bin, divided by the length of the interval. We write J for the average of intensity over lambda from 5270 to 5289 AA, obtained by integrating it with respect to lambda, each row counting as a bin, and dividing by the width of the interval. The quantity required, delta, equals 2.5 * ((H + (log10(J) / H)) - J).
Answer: 2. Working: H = 15.0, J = 14.4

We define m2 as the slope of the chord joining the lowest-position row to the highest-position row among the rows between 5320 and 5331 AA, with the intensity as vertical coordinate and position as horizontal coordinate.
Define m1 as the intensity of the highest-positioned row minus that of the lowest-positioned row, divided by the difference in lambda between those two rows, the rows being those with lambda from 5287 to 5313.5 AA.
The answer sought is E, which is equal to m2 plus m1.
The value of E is -0.6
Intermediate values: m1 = -0.09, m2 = -0.48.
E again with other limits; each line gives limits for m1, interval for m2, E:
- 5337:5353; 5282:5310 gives 0.1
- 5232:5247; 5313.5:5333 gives 0.5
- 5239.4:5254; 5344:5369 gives -0.2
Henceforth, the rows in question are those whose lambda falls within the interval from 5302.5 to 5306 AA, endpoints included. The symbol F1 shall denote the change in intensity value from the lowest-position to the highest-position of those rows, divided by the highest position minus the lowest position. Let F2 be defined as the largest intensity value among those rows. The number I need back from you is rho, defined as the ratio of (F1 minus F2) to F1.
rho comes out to 13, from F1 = -1.5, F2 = 17.7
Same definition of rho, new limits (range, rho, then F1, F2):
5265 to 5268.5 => 8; -2.1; 13.9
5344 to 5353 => -99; 0.2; 18.9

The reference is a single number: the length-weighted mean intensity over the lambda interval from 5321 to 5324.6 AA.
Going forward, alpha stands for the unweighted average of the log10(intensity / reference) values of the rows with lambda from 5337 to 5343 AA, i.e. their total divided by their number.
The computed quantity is -0.02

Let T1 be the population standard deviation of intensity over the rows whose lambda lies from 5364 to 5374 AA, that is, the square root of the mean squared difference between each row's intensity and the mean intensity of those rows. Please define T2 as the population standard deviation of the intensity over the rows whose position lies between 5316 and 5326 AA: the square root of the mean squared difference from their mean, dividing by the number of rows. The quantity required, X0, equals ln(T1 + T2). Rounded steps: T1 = 3.1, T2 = 1.93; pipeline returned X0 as 1.62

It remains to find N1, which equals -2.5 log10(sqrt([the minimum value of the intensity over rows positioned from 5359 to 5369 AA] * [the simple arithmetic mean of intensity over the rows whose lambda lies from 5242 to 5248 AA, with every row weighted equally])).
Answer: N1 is -2.78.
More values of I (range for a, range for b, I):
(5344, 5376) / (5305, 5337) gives 1.05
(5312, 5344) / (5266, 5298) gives 0.90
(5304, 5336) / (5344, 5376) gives 0.95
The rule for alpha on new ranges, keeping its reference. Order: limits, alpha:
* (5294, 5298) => 0.01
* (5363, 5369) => -0.04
